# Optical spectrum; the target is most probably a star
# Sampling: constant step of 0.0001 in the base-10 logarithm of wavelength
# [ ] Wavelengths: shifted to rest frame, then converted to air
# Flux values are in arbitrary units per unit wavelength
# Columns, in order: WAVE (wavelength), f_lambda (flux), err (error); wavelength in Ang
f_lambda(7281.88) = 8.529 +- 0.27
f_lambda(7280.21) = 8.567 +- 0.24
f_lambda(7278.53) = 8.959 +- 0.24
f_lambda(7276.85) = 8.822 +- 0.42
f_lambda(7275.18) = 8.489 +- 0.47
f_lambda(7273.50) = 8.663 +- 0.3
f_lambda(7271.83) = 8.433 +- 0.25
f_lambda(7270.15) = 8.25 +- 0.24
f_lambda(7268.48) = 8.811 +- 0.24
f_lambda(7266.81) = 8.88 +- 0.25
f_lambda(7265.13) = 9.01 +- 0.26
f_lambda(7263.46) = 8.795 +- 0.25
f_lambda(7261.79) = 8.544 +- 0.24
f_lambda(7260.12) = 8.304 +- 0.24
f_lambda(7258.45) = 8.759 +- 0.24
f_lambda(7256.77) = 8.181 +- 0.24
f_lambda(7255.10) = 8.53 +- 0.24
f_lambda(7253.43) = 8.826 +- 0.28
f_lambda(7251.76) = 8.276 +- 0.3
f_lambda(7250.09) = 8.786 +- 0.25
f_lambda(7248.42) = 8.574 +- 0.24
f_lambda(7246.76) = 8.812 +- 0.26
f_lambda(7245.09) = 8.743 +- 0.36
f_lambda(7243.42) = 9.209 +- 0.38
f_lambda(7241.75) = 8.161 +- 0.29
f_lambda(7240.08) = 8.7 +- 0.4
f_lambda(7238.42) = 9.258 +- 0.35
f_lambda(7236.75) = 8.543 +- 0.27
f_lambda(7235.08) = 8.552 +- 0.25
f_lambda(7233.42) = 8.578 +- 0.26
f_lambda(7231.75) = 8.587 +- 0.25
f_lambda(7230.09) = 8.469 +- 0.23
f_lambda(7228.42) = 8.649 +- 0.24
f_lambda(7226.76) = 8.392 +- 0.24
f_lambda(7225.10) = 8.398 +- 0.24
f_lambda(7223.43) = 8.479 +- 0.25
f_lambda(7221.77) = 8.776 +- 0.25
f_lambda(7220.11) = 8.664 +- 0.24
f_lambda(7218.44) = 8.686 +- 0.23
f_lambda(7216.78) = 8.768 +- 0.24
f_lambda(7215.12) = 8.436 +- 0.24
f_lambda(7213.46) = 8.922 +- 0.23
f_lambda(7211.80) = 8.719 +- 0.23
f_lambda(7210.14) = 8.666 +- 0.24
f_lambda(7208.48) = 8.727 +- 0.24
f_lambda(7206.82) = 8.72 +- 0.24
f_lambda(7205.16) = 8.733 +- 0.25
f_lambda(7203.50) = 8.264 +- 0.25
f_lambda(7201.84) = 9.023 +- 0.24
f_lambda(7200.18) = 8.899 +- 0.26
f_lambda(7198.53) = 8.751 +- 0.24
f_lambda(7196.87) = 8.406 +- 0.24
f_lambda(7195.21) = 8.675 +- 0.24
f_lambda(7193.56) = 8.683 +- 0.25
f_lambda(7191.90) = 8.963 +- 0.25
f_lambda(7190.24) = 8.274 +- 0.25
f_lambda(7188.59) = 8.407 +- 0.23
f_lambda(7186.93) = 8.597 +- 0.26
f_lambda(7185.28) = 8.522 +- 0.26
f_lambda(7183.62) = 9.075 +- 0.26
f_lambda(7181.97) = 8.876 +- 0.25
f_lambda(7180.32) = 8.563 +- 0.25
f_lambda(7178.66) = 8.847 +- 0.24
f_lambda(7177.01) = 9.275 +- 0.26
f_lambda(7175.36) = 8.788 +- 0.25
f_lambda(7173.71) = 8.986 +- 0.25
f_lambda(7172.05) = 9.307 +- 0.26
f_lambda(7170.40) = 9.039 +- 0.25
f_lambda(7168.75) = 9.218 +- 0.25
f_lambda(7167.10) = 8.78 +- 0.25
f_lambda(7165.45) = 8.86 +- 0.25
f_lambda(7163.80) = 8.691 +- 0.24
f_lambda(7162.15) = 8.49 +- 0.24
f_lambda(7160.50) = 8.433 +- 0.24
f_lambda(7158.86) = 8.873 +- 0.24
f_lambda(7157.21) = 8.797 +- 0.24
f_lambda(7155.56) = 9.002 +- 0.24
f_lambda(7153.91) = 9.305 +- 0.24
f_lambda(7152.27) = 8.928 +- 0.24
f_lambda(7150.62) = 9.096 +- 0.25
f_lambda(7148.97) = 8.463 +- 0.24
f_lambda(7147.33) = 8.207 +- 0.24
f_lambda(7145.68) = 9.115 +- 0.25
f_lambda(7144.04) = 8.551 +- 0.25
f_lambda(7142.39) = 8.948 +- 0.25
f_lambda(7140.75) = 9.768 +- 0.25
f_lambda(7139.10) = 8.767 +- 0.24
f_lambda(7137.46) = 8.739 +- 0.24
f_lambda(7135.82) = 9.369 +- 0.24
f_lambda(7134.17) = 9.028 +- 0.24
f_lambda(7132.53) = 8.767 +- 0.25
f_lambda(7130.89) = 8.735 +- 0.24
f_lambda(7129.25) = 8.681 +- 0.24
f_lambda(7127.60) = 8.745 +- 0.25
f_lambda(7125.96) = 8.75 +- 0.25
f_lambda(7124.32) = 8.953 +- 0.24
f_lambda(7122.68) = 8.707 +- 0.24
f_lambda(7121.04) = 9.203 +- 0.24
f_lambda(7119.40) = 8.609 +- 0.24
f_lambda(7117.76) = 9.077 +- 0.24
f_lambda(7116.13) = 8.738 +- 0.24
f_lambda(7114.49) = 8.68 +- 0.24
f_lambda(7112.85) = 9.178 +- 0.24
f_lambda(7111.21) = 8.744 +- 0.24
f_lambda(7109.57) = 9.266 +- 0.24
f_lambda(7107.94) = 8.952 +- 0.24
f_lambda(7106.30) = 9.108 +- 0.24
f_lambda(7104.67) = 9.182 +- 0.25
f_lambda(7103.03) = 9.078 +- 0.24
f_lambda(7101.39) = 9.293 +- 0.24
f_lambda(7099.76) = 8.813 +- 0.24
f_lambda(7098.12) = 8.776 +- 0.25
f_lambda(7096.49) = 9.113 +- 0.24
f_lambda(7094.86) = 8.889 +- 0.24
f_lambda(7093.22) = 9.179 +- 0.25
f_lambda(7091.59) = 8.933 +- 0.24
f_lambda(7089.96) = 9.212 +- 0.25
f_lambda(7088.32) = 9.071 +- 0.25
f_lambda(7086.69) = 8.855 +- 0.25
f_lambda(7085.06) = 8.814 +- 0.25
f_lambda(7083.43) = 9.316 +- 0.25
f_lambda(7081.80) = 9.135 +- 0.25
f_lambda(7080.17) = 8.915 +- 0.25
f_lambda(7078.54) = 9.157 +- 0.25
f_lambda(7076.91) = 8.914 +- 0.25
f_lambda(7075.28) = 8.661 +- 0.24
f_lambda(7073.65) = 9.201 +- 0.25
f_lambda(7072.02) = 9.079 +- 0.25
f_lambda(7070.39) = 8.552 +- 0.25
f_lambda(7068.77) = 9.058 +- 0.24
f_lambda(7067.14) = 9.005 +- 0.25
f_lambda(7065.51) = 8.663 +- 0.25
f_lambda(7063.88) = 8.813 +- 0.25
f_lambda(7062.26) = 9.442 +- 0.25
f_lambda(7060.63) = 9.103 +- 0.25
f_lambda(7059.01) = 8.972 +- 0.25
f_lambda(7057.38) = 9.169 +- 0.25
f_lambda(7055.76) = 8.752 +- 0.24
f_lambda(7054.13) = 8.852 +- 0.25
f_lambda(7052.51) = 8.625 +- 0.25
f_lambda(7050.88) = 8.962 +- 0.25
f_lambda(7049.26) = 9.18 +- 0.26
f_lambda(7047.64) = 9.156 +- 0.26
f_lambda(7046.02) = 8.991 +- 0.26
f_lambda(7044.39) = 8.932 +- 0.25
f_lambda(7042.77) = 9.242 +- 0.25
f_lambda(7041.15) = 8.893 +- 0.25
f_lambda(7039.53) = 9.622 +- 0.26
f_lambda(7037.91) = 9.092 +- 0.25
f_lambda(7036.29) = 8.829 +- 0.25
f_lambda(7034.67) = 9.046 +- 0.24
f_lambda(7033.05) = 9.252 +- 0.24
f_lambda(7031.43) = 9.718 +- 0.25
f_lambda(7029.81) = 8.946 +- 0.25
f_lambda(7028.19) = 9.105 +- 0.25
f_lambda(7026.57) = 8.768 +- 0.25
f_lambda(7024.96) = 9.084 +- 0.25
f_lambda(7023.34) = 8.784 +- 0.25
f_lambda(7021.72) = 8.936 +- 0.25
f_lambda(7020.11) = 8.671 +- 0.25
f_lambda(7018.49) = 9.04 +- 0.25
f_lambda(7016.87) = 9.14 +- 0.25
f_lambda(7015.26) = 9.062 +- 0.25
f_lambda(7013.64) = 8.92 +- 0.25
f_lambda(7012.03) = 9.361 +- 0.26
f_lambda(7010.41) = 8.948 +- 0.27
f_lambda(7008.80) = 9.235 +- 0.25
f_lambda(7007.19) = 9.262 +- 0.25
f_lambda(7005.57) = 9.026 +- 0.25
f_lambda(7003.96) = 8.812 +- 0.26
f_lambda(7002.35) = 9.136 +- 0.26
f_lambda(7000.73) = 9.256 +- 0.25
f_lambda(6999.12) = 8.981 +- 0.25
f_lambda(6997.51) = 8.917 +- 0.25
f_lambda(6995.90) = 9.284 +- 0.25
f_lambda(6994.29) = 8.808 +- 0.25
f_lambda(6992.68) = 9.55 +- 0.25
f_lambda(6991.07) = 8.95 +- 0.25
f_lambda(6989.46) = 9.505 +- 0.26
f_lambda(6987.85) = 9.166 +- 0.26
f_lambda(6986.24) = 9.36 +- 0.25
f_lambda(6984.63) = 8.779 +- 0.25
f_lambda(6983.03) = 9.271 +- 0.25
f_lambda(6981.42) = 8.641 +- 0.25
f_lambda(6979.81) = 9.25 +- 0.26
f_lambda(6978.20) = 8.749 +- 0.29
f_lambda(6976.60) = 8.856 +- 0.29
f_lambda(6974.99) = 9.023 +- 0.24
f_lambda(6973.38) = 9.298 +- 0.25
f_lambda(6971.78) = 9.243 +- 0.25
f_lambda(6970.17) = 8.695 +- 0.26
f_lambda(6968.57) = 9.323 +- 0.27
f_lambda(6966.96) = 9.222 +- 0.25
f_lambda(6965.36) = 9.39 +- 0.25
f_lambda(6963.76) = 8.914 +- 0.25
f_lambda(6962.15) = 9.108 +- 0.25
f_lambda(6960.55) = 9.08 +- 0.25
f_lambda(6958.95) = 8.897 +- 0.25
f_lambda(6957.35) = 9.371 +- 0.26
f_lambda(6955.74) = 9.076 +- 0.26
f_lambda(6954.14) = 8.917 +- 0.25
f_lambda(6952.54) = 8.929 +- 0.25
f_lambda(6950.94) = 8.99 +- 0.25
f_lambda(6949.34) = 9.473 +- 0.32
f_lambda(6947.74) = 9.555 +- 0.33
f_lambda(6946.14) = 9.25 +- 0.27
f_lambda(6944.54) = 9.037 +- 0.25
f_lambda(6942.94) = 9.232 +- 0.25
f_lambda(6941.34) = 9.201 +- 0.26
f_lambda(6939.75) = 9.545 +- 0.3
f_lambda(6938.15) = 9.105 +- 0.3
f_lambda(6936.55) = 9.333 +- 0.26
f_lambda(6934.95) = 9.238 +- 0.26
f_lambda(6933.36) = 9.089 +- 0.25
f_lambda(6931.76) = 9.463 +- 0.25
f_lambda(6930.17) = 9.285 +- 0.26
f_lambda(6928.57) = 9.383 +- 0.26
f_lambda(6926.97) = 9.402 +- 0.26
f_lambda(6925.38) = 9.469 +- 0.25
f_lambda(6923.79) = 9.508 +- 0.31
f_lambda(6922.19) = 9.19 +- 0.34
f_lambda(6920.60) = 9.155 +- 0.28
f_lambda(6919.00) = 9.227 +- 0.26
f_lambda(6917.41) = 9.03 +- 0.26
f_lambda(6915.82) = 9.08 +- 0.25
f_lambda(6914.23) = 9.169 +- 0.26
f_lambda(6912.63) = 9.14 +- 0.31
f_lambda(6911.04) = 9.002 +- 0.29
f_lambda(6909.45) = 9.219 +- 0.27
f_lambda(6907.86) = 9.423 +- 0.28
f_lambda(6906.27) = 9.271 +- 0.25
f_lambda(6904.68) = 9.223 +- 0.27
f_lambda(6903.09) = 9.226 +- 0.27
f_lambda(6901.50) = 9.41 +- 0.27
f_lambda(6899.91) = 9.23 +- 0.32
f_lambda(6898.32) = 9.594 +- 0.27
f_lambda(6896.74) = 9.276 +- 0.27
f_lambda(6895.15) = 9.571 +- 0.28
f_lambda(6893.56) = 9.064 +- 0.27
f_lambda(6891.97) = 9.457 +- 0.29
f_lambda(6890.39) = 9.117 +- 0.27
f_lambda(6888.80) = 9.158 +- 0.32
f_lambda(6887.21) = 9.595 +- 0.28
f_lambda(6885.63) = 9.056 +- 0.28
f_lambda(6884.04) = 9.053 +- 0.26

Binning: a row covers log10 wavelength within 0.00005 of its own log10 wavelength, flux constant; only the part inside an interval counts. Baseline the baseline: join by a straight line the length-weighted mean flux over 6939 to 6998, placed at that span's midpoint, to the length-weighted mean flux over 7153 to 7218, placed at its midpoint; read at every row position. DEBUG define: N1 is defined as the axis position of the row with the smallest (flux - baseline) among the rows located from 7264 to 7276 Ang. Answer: 7270.15 Ang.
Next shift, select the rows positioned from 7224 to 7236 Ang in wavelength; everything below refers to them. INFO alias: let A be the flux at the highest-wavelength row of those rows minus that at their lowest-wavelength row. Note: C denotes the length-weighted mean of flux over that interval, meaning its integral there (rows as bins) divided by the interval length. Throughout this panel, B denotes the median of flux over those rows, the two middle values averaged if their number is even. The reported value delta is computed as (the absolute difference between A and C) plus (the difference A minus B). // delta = -0.04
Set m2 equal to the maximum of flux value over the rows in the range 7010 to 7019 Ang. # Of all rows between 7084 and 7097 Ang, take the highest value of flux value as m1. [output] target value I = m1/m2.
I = 0.98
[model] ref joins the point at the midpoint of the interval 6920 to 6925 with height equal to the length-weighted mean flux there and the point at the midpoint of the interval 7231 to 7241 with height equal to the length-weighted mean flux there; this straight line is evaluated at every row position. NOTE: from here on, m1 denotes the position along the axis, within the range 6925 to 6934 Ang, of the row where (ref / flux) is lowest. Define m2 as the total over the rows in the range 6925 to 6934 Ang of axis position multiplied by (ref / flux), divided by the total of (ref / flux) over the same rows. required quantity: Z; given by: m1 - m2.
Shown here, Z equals 2.4 Ang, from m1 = 6931.76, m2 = 6929.4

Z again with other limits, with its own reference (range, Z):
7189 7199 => -2.5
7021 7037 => 2.5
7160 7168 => 1.7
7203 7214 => 5.0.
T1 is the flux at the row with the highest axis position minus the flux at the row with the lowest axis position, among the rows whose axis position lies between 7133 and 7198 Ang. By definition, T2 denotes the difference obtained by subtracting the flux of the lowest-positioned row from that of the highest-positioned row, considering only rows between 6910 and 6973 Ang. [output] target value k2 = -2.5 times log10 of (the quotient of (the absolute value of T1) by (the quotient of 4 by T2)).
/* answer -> 4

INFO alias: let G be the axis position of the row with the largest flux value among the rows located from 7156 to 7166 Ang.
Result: 7158.86 Ang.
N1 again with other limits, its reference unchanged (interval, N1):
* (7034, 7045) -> 7036.29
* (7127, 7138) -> 7129.25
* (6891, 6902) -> 6893.56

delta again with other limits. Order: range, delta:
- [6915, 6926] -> 0.05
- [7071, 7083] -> -0.07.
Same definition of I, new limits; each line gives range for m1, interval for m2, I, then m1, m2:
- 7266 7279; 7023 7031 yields 0.98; 8.959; 9.105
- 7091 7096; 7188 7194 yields 1.02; 9.179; 8.963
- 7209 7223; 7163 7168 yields 1.01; 8.922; 8.86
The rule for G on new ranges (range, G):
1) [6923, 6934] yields 6923.79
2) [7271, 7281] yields 7278.53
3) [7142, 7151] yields 7145.68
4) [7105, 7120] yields 7109.57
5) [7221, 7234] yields 7221.77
